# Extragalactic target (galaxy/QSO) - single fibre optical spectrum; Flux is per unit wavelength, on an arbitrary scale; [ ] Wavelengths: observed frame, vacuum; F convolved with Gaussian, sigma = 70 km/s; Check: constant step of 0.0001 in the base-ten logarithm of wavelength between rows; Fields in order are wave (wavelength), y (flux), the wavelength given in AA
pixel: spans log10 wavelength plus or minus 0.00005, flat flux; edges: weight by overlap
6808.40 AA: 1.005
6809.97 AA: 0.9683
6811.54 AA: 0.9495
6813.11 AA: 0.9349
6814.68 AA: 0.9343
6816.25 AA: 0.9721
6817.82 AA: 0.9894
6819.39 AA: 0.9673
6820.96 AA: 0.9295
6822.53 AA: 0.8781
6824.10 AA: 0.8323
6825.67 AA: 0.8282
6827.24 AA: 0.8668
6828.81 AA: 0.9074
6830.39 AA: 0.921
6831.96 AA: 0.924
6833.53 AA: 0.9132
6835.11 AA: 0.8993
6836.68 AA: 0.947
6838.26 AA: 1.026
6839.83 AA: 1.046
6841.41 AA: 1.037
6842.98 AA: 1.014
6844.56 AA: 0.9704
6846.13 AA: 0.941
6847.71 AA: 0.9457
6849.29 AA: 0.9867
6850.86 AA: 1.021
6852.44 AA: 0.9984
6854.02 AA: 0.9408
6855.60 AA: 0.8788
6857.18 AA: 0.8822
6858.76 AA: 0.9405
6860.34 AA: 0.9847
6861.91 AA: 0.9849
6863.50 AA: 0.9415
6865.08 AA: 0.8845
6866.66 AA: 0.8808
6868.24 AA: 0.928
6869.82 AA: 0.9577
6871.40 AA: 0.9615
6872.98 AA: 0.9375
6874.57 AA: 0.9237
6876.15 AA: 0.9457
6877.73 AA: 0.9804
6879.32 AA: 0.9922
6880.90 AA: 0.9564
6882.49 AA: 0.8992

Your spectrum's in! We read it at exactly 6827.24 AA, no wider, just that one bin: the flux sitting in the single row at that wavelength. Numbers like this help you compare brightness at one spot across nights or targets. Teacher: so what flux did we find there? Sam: 0.8668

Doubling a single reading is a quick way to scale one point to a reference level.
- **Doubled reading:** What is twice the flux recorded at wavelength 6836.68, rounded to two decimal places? 1.89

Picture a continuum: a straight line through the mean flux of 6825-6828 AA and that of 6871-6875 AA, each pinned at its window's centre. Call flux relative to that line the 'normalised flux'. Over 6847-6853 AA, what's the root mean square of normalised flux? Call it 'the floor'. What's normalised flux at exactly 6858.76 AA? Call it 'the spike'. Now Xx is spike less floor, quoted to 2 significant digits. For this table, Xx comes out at -0.073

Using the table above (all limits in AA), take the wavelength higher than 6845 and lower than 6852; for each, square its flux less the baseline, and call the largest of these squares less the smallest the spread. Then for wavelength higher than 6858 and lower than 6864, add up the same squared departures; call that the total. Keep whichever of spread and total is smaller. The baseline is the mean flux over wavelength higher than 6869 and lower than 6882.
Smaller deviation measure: 0.0021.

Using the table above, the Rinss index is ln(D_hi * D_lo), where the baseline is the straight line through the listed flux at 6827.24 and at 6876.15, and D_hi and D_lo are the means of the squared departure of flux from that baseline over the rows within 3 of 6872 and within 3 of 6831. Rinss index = -14.2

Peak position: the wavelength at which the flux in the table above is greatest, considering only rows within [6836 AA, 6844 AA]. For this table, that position 6839.83 AA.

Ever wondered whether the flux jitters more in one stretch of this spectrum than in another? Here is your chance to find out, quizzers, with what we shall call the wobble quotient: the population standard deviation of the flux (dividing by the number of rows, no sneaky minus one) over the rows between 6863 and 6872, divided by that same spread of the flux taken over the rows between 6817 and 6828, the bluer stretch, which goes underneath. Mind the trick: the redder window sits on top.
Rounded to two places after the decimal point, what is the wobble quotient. 0.54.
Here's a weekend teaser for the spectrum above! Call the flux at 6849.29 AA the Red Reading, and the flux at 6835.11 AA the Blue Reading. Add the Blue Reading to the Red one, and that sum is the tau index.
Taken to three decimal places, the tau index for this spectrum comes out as 1.886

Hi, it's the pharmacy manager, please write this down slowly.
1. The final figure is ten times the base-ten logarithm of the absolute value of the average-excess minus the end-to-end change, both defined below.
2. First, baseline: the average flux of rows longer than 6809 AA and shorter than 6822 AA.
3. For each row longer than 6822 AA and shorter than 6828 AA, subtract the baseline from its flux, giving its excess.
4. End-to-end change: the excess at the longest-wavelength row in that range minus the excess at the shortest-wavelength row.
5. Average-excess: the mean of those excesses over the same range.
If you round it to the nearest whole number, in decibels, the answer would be -10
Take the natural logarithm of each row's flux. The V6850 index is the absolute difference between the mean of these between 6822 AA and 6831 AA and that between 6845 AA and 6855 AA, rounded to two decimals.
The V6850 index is 0.11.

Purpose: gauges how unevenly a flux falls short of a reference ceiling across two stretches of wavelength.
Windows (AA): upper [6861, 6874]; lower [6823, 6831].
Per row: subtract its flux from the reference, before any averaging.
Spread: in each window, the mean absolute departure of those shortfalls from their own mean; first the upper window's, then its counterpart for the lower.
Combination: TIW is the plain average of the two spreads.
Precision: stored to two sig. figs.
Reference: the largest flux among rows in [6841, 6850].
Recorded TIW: 0.031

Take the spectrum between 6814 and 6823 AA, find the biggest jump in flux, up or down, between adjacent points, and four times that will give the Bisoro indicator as 0.21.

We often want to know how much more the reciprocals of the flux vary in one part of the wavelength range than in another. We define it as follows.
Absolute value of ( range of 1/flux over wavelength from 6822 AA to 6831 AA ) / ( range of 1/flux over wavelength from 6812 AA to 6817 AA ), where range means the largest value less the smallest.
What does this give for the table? 2.92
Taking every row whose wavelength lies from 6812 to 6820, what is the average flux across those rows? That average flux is 0.96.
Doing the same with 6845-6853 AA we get 0.98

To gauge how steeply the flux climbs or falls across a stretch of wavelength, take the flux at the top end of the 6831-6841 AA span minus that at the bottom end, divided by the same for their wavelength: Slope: 0.016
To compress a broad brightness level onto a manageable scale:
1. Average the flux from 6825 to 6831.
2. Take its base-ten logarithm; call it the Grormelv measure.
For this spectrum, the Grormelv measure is -0.055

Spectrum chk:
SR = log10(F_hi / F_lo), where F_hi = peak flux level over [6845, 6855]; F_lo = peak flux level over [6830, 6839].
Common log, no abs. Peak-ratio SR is 0.00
